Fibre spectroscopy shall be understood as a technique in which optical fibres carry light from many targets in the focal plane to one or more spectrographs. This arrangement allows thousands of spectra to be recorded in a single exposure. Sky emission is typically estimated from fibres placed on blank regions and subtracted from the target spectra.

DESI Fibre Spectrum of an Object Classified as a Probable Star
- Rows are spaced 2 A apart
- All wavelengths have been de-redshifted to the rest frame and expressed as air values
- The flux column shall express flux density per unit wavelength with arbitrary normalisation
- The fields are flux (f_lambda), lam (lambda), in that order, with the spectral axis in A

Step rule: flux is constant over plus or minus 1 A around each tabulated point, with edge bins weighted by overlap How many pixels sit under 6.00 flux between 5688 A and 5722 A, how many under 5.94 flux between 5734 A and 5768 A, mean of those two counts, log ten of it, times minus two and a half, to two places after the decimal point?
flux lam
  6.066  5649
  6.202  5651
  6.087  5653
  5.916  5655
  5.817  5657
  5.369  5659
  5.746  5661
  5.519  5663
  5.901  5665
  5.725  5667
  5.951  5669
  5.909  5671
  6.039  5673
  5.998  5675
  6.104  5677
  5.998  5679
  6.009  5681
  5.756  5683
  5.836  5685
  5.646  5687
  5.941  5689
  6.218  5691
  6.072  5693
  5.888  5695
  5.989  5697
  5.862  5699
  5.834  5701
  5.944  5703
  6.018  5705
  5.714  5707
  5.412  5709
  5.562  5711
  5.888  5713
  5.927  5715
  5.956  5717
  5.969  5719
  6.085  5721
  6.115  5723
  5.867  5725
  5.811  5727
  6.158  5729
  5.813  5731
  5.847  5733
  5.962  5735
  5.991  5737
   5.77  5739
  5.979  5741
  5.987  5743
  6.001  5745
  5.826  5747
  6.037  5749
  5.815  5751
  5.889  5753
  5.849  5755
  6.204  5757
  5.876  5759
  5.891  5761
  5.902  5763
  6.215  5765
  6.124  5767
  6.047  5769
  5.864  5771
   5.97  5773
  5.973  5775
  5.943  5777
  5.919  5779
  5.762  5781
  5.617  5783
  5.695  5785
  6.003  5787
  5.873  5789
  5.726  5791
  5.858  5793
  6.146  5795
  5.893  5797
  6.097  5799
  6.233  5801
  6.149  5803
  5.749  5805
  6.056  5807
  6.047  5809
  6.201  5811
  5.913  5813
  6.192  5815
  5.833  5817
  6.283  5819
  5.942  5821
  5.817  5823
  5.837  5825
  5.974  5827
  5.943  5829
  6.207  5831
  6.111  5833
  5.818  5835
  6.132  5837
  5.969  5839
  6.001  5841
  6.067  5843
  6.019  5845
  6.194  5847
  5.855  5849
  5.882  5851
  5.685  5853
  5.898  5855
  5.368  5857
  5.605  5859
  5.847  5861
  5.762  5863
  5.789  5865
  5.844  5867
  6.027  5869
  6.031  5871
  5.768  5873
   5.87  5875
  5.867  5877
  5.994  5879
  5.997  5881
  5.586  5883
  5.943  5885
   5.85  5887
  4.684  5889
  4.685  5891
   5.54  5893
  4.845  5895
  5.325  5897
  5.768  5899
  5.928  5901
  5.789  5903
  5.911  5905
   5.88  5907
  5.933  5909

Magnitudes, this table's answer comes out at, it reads -2.55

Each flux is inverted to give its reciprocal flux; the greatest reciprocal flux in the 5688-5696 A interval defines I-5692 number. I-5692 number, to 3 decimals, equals 0.170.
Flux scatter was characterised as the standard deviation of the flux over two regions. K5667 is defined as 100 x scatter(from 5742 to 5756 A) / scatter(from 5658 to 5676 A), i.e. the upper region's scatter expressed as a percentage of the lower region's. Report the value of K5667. 40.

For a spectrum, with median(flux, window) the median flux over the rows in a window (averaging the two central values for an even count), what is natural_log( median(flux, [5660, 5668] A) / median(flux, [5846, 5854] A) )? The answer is -0.023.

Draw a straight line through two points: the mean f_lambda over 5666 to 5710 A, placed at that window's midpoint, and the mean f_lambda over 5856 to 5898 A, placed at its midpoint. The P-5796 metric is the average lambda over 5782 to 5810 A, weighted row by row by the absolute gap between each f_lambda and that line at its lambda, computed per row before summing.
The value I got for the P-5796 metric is 5798.5 A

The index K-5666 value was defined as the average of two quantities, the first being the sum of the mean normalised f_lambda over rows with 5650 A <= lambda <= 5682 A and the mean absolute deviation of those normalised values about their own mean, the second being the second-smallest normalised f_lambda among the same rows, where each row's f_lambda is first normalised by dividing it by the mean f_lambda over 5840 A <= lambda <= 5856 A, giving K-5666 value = 0.97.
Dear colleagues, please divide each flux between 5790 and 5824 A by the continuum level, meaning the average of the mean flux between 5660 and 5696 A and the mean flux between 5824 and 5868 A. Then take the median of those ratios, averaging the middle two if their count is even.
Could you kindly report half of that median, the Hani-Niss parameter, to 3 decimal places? 0.512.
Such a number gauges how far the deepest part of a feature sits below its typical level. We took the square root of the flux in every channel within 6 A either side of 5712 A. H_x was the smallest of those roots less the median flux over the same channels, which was -3.47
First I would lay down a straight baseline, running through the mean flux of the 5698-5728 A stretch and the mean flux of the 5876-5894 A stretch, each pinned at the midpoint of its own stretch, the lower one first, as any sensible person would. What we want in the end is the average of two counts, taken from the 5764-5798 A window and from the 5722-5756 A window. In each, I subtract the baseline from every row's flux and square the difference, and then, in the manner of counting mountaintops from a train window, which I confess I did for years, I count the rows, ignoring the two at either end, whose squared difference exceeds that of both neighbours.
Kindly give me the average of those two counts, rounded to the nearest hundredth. 4.50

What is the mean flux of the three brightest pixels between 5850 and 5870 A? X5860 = 5.94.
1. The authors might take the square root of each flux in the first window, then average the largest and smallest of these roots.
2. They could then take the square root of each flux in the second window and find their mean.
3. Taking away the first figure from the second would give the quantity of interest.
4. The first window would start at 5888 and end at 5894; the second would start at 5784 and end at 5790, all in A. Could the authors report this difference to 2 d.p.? 0.16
